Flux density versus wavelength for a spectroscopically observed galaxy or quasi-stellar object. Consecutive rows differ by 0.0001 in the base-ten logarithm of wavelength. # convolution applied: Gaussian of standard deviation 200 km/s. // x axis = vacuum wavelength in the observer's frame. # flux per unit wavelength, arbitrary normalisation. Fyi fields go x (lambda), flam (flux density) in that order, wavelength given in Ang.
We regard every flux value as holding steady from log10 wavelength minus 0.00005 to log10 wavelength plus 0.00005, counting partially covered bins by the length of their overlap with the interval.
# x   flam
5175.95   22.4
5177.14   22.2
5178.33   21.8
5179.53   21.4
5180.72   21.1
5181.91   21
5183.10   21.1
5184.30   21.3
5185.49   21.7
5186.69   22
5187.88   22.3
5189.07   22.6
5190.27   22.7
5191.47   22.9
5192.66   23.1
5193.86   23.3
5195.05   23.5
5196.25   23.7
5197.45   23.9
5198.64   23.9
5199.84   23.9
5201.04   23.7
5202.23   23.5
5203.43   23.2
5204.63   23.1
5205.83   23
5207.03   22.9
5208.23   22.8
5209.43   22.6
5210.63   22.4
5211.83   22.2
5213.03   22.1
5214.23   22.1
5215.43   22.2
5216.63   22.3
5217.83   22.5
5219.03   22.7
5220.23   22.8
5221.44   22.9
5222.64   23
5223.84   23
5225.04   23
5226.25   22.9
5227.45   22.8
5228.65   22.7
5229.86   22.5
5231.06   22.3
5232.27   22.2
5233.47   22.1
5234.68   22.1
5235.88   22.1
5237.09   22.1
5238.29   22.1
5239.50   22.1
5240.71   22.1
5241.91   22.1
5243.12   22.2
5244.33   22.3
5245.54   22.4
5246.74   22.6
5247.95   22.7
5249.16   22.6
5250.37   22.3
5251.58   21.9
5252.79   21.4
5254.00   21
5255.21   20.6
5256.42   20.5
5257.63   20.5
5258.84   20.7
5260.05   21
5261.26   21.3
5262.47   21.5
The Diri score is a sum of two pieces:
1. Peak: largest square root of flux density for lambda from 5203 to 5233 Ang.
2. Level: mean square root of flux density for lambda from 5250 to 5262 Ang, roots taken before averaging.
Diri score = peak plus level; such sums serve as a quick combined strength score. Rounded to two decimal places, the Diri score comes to 9.41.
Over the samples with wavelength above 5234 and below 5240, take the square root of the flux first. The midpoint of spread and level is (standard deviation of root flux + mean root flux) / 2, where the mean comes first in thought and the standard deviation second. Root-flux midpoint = 2.35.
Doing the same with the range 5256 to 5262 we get 2.30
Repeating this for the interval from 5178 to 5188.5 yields 2.34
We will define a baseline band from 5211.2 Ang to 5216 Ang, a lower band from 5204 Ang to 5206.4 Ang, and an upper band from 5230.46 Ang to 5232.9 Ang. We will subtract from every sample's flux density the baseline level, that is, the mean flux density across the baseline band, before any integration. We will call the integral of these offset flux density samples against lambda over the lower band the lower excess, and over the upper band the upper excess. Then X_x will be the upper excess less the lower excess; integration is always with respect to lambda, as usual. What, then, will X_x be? -1.9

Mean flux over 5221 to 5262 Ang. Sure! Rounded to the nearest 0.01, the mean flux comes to 22.06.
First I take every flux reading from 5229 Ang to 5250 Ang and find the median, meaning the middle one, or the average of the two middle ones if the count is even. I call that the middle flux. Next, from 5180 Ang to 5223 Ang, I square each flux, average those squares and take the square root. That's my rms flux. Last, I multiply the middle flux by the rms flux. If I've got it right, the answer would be 503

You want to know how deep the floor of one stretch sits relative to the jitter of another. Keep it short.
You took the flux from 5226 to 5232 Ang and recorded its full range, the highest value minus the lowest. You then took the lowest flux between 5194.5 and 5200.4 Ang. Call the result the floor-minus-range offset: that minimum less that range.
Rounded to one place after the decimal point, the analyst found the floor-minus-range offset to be 22.9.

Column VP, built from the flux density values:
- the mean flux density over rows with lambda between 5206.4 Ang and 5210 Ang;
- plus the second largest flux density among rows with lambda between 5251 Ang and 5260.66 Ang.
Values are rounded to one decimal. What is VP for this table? 44.2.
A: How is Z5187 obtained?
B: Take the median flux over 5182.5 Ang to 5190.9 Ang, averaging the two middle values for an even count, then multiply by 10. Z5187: 220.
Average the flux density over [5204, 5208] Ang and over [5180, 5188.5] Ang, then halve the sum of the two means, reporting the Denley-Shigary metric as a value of 22.2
